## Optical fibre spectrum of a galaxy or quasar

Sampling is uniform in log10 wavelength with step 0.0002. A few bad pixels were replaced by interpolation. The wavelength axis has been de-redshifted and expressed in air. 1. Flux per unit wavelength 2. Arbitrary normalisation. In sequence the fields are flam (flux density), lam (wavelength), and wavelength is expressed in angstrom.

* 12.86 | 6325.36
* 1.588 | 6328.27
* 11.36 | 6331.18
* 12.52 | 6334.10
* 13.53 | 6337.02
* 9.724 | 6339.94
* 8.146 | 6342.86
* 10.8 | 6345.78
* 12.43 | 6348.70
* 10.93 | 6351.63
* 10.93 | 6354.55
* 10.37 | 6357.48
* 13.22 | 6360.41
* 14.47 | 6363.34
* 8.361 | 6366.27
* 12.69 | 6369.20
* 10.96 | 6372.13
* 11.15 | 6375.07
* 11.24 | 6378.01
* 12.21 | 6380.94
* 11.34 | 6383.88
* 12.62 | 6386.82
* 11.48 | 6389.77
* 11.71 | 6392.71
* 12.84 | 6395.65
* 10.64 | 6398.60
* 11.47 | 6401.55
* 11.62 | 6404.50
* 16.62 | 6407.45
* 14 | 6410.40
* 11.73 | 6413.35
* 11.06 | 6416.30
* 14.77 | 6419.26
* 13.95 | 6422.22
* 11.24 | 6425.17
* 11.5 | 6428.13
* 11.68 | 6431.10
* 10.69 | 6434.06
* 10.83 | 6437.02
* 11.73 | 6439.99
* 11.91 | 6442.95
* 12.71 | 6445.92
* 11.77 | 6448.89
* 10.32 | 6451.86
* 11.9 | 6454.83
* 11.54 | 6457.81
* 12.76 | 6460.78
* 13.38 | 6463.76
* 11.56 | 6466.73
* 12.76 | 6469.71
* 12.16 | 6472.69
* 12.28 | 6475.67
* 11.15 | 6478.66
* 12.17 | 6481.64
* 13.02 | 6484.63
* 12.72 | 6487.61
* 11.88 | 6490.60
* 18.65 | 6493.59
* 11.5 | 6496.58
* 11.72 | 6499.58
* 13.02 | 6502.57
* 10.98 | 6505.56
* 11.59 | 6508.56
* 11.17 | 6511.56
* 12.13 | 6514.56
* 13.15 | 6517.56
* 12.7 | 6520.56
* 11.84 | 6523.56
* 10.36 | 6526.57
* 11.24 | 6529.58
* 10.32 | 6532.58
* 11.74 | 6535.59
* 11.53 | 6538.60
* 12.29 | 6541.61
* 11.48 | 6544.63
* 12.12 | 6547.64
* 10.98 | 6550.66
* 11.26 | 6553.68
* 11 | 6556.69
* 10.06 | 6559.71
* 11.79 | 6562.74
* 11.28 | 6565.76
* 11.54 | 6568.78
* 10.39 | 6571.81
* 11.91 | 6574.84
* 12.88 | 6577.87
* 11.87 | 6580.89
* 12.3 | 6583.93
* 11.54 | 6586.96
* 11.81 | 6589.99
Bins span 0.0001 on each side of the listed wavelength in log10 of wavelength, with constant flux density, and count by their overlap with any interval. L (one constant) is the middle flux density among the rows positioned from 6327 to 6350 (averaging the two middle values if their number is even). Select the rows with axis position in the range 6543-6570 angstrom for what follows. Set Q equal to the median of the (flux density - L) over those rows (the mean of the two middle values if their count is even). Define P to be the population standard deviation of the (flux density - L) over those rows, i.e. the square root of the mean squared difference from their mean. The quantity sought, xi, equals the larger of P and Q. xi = 0.55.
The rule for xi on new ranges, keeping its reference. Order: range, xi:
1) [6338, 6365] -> 1.79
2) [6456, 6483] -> 1.09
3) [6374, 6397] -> 0.61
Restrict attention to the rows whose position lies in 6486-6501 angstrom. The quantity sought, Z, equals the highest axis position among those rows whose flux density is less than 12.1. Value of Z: 6499.58 angstrom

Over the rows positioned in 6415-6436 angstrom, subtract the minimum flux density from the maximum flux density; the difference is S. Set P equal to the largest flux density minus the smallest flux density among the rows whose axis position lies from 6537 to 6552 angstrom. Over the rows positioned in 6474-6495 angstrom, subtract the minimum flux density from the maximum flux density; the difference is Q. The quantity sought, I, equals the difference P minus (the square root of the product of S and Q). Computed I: -4.2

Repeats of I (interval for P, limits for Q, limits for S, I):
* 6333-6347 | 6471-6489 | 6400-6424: 2.2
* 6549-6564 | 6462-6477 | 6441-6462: -0.4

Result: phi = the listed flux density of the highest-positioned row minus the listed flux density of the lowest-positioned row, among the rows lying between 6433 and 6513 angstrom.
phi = 0.5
